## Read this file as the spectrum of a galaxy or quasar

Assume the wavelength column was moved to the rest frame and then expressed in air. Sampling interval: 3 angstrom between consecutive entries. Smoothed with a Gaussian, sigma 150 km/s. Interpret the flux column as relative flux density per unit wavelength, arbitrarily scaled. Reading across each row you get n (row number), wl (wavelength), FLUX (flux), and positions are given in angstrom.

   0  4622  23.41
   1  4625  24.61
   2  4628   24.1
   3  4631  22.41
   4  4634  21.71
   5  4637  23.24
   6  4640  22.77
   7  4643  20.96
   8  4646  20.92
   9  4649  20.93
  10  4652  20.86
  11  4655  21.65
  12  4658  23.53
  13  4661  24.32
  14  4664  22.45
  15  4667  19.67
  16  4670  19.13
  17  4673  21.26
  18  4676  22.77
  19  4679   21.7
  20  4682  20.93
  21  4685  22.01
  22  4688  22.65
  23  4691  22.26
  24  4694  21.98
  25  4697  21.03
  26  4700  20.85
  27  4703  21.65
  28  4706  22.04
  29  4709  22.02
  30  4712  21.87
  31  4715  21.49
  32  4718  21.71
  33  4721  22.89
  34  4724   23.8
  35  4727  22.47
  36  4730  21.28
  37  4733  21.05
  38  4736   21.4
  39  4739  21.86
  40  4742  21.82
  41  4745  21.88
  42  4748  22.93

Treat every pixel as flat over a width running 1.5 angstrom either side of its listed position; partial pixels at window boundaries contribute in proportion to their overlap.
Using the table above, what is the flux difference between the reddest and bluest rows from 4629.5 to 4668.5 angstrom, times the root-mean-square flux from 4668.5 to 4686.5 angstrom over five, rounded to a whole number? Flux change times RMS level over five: -12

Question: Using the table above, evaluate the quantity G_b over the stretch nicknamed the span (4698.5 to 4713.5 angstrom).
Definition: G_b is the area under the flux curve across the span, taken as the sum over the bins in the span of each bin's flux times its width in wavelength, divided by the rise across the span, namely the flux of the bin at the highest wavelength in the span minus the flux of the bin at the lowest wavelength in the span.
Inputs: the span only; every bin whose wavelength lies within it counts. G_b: 319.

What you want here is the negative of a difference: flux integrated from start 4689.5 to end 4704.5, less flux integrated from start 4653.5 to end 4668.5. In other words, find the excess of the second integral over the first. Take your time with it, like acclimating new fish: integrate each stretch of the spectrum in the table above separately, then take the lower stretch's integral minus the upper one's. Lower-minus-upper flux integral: 12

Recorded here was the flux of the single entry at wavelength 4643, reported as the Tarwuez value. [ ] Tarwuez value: 20.96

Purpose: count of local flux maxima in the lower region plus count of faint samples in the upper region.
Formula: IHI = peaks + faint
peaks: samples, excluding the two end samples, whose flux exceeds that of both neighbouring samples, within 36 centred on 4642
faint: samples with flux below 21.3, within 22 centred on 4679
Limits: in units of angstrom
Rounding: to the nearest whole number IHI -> 5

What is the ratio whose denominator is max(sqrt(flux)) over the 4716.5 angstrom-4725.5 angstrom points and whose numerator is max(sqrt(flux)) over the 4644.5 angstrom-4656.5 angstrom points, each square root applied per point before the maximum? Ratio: 0.95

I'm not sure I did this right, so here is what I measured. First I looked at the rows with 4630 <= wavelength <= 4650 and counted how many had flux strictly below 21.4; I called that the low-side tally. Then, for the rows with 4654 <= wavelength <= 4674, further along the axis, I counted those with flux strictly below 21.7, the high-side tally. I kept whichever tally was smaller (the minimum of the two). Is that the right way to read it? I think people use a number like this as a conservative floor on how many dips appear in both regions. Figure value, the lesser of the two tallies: 3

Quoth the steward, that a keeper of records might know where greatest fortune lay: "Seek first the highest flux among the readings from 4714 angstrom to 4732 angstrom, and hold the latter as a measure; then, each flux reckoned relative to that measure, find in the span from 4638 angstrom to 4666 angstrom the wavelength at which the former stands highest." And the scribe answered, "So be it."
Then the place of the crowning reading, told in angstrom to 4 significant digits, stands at 4661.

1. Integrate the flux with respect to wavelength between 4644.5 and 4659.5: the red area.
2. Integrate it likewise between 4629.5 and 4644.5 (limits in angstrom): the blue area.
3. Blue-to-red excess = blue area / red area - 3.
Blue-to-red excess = -1.970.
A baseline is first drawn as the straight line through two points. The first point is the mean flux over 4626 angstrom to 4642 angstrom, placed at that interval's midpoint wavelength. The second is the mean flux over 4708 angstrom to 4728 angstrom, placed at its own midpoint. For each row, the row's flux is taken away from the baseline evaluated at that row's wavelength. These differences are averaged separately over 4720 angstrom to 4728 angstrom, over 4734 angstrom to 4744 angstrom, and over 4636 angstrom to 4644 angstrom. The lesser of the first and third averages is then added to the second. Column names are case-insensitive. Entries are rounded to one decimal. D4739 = -0.3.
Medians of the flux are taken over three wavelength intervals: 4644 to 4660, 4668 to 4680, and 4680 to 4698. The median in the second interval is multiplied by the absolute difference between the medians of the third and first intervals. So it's 22.9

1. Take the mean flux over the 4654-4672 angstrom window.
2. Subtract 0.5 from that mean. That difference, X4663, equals 21.3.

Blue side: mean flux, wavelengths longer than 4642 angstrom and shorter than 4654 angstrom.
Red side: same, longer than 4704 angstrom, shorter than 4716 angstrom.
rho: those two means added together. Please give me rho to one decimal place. 42.8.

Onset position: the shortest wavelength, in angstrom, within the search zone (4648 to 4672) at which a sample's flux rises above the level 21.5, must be 4655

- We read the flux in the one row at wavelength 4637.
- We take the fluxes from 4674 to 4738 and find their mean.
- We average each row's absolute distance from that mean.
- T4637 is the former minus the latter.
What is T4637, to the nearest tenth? 22.7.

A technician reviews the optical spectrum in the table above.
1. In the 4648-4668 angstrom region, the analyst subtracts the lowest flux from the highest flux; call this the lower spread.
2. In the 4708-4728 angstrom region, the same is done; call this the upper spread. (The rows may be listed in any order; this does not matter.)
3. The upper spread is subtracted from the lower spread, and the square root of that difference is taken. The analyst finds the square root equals 1.5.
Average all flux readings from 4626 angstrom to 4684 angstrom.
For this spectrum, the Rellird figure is 21.9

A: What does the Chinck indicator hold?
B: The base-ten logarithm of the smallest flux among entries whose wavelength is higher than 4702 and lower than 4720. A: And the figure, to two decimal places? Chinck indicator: 1.33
